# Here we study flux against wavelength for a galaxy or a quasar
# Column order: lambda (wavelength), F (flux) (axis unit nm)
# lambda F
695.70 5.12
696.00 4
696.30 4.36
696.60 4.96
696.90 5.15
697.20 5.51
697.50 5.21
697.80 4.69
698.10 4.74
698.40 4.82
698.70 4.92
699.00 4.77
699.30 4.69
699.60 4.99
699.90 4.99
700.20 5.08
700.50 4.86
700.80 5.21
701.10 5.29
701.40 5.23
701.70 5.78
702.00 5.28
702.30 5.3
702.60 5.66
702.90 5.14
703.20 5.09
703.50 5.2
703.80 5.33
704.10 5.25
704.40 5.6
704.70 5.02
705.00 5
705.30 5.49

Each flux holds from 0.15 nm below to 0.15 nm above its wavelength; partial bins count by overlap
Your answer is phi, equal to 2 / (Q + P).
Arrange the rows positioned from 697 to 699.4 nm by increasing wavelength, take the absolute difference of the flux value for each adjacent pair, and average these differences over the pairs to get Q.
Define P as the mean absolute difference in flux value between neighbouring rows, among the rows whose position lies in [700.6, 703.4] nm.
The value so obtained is 4.4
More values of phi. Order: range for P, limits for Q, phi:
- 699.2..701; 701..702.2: 3.6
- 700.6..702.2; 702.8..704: 5.1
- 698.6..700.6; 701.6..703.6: 5.0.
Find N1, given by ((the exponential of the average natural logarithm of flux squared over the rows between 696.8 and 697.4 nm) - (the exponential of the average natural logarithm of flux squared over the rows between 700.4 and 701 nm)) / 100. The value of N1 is 0.031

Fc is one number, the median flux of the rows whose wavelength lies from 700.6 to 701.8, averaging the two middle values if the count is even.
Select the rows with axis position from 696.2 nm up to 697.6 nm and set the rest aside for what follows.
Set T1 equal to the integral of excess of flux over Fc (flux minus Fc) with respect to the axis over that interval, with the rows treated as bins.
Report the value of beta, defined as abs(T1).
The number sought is 0.29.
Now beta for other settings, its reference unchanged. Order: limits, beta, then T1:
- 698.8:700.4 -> 0.57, -0.57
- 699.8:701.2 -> 0.25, -0.25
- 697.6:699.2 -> 0.74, -0.74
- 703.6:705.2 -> 0.02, -0.02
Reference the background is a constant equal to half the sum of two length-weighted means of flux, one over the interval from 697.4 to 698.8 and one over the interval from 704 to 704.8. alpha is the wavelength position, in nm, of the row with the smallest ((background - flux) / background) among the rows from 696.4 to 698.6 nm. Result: 697.20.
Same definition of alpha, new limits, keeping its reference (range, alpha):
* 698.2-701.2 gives 701.10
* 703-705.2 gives 704.40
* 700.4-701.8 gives 701.70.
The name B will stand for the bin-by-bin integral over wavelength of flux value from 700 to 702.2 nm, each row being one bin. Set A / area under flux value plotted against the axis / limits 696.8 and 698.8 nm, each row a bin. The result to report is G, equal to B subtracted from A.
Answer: -1.5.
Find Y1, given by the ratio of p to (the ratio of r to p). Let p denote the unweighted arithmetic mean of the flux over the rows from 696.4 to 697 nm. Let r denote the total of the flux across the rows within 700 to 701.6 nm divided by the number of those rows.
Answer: 5.0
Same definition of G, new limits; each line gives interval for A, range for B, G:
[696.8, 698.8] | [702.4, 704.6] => -1.7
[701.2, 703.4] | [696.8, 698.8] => 1.8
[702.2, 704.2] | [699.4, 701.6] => -0.7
